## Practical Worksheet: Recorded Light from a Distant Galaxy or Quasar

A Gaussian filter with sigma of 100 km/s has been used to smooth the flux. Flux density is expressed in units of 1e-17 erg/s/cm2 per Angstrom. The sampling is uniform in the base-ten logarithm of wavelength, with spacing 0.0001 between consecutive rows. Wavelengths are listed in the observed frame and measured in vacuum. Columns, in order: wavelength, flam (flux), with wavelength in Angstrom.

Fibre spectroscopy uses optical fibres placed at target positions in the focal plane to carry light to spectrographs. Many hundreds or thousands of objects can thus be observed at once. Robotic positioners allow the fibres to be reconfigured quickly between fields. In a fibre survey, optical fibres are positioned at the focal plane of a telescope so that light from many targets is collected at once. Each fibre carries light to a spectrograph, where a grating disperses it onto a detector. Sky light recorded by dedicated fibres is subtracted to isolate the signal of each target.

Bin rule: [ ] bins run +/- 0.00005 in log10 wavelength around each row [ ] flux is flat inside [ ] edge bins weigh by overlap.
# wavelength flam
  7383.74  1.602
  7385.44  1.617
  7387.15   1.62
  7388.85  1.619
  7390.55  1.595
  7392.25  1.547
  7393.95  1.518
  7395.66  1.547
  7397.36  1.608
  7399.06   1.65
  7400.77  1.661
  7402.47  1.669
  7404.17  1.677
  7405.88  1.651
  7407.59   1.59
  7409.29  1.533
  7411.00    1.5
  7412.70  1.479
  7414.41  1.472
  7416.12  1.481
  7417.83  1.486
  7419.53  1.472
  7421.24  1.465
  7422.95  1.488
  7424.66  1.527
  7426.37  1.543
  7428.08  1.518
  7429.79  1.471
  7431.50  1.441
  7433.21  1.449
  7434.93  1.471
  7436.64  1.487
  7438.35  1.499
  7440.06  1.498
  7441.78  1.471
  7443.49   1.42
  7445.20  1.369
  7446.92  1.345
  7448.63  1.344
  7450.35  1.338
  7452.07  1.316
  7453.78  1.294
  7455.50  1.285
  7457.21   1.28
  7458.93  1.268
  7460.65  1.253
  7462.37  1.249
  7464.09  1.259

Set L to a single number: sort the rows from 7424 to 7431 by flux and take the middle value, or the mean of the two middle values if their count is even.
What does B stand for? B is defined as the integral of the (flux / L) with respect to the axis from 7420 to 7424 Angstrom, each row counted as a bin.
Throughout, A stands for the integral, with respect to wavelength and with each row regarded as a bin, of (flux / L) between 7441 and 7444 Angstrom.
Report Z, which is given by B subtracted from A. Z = -1.0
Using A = 2.86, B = 3.88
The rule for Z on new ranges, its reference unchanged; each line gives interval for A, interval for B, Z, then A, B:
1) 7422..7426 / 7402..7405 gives 0.7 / 3.97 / 3.30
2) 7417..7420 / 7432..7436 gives -0.9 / 2.92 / 3.83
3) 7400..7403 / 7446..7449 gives 0.6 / 3.28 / 2.65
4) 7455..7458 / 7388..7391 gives -0.6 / 2.53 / 3.17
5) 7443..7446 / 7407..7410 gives -0.3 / 2.75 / 3.08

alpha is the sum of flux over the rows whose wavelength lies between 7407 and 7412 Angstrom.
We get 5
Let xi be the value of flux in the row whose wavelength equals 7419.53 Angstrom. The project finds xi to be 1.472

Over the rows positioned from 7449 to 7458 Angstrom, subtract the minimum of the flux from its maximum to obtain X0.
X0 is 0.058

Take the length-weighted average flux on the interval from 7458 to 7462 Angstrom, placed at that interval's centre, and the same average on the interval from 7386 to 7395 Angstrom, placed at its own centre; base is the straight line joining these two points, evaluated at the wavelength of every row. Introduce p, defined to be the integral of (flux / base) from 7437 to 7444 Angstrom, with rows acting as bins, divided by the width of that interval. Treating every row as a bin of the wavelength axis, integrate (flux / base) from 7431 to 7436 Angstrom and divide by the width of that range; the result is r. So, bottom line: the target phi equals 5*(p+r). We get 10.7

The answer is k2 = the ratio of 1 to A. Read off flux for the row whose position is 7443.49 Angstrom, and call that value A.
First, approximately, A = 1.42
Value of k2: 0.70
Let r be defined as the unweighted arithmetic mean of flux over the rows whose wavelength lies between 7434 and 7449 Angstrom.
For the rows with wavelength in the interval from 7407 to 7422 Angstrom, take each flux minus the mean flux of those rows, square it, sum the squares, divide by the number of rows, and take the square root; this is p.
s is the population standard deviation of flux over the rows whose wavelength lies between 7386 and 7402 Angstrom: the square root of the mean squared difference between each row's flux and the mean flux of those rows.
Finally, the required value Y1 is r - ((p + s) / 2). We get 1.39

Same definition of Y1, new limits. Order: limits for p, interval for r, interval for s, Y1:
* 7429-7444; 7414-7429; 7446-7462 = 1.47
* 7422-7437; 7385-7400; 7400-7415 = 1.53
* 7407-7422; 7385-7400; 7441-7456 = 1.54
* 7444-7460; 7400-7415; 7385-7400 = 1.54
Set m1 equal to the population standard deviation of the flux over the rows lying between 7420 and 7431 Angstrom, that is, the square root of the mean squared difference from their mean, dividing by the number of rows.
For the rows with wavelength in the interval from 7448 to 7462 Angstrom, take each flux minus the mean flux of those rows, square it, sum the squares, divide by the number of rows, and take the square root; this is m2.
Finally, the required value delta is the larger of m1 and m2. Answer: 0.031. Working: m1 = 0.03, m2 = 0.031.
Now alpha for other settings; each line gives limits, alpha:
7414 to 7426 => 10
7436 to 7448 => 10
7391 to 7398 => 6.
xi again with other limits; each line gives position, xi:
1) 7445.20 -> 1.369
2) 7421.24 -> 1.465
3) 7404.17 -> 1.677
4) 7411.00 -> 1.5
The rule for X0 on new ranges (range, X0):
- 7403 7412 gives 0.177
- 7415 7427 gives 0.078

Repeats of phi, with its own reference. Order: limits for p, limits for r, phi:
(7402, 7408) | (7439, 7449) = 10.8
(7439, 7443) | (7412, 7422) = 10.6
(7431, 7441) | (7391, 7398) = 10.4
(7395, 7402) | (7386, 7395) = 10.3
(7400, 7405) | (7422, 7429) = 10.8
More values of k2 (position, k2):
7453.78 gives 0.77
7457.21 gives 0.78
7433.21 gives 0.69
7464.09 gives 0.79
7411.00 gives 0.67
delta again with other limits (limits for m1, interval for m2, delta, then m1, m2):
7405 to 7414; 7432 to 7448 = 0.063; 0.06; 0.053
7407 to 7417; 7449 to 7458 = 0.041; 0.04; 0.022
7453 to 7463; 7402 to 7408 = 0.034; 0.02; 0.034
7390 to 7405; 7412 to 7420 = 0.057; 0.06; 0.005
